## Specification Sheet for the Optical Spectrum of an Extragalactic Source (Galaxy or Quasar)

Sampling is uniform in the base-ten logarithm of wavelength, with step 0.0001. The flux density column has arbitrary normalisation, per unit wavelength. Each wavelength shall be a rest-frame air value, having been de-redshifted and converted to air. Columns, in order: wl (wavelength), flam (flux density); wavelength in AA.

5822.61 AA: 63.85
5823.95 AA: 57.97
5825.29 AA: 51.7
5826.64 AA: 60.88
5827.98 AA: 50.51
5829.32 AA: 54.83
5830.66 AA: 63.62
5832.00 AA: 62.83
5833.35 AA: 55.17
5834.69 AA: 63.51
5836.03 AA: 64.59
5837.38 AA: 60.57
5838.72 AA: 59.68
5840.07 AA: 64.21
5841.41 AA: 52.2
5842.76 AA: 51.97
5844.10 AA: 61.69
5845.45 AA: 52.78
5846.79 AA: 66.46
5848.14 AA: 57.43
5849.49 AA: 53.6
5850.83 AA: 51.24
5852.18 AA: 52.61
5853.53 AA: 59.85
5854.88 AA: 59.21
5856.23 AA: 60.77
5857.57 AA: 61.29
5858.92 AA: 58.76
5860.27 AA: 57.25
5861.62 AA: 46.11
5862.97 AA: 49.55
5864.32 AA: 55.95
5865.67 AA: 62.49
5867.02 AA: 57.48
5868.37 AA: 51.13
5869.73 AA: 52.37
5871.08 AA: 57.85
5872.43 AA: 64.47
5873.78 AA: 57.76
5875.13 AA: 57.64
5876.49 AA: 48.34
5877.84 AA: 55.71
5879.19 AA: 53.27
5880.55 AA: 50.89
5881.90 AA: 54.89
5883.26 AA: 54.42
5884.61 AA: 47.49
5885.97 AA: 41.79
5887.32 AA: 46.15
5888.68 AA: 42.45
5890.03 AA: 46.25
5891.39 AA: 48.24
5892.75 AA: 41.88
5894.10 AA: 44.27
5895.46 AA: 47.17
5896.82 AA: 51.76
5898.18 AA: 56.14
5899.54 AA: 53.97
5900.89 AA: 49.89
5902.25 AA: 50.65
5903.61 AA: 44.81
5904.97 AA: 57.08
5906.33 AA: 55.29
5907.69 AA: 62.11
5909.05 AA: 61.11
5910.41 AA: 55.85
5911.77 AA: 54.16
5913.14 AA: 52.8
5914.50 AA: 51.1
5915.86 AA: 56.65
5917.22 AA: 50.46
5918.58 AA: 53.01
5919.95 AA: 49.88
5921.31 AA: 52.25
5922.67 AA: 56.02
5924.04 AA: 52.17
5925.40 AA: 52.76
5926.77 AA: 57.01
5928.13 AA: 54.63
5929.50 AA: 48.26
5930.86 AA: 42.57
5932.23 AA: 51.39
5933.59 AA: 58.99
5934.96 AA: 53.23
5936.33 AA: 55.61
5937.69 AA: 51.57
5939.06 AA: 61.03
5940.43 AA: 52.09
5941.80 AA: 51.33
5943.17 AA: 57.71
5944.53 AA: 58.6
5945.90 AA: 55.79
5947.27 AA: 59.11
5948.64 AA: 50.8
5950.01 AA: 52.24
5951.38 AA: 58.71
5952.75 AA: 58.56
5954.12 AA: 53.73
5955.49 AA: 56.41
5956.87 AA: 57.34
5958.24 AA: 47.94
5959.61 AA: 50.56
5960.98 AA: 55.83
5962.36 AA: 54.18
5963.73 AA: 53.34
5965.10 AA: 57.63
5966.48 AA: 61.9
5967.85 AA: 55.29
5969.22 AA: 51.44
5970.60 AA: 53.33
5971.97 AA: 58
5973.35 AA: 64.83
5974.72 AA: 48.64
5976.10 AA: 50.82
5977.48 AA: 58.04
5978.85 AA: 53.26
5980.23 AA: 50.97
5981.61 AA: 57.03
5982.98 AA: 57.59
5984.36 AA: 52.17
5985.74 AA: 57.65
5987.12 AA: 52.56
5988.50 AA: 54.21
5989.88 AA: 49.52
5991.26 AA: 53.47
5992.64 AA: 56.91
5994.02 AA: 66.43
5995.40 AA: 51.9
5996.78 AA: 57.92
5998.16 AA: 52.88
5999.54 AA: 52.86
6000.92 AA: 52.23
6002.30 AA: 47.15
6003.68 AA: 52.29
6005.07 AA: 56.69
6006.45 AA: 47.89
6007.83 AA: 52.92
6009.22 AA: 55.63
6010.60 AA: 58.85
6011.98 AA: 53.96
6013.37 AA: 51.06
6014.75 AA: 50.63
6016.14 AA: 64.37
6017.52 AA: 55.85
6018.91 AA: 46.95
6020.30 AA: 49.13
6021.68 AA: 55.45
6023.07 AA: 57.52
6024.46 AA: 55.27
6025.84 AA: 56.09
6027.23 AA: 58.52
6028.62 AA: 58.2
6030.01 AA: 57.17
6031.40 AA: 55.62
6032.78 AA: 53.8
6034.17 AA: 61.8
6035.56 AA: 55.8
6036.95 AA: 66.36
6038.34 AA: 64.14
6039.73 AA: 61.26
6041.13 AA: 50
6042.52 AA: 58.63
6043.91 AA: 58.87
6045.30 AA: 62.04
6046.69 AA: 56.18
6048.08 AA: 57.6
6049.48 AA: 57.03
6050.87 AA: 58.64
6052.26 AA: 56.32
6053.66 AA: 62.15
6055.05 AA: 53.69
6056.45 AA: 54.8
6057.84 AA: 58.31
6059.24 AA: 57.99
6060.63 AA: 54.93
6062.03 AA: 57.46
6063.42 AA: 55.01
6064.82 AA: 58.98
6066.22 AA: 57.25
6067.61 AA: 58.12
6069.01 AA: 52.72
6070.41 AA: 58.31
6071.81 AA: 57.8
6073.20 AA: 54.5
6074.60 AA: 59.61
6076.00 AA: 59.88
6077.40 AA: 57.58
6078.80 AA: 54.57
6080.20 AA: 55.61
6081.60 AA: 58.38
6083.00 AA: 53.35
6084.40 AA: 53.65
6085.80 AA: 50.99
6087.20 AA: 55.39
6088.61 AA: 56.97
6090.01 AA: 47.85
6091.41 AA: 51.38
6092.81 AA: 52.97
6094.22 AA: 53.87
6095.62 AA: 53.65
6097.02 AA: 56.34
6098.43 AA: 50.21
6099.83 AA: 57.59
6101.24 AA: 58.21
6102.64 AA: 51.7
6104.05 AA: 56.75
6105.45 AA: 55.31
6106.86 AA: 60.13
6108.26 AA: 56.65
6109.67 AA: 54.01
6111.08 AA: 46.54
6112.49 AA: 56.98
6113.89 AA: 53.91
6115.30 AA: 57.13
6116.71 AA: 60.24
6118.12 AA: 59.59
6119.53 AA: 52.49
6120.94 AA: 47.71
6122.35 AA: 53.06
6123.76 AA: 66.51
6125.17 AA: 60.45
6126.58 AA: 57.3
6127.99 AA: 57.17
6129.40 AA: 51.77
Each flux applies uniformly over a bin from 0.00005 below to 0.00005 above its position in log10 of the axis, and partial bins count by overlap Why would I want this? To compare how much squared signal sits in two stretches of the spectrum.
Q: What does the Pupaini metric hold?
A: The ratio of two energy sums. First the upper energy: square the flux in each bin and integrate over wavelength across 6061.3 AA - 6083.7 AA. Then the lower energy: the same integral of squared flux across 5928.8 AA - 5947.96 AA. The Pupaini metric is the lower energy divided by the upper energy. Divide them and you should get 0.78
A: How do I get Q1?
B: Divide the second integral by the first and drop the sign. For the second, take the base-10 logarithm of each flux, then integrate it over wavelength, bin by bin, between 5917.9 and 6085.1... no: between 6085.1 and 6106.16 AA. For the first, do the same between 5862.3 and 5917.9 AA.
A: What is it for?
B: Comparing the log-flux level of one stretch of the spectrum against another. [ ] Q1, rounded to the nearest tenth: 0.4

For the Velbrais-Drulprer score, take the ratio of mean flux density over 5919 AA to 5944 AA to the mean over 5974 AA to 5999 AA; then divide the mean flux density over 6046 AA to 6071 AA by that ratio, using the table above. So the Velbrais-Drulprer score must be 58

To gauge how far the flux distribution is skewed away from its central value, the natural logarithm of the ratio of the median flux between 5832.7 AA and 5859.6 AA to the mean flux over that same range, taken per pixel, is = 0.018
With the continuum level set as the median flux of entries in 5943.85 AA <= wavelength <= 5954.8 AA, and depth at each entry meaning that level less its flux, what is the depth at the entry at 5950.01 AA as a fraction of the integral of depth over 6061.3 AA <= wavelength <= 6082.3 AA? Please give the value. 1.9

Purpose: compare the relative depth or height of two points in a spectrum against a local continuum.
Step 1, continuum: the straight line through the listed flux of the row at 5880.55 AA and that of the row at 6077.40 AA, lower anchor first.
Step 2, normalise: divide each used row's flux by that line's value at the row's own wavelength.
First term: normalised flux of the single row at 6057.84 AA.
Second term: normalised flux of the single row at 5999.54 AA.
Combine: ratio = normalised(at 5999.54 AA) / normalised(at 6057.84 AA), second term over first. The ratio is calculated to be 0.94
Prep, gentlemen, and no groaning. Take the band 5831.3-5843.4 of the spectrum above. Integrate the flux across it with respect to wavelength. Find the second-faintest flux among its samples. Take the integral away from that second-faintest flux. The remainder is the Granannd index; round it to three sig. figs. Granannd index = -667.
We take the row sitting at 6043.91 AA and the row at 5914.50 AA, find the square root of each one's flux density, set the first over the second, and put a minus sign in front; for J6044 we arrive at -1.07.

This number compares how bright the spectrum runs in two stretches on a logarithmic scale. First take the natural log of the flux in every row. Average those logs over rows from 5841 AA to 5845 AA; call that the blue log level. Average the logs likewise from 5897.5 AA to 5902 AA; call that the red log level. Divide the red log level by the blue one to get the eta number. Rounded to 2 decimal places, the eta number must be 0.99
